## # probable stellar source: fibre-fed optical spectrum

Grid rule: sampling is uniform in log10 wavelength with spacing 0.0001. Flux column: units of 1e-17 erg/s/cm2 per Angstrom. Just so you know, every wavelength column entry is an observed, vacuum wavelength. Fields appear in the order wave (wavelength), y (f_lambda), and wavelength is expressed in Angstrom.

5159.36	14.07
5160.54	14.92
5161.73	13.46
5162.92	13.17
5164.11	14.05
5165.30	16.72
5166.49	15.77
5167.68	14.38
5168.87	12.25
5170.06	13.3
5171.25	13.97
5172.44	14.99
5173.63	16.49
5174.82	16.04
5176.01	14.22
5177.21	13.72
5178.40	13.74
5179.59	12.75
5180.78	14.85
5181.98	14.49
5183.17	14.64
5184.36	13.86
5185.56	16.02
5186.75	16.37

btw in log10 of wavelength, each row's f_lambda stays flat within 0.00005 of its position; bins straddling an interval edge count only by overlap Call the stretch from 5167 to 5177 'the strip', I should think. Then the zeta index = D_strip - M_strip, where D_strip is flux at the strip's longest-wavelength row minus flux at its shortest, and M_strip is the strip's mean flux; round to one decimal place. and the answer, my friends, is -14.6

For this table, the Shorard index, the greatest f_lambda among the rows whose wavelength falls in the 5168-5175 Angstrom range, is 16.49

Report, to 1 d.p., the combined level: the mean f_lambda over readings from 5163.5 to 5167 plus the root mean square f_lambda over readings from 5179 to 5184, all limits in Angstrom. 29.7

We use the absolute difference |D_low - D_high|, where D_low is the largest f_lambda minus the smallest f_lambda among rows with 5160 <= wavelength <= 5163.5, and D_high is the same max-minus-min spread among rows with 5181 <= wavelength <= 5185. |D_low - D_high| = 1.0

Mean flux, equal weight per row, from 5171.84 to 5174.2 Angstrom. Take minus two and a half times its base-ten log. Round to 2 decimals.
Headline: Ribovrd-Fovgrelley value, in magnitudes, -2.99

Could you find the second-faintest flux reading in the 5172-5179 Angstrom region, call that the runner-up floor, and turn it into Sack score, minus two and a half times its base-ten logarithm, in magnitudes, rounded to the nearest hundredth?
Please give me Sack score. -2.84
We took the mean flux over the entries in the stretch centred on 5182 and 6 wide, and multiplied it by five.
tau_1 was 70.6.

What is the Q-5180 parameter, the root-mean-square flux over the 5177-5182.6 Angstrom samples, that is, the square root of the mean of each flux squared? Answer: 13.9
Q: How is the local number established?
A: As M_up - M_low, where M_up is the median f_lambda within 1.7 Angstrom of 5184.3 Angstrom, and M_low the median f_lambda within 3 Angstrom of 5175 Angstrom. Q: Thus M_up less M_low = -0.35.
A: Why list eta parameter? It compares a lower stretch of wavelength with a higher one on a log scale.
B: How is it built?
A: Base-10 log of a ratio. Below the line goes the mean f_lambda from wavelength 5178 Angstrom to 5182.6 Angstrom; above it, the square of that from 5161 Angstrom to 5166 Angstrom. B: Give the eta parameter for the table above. 1.17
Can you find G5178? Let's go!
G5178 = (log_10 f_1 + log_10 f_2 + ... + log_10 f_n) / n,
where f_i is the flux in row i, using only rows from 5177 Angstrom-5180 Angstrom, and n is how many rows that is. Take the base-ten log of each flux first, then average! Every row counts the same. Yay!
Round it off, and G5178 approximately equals 1.13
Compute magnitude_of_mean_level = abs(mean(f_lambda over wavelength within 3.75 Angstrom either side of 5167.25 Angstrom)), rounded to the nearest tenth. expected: 14.4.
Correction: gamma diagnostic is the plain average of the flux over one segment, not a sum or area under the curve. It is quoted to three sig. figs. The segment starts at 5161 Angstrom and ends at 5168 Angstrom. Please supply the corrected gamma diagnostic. 14.6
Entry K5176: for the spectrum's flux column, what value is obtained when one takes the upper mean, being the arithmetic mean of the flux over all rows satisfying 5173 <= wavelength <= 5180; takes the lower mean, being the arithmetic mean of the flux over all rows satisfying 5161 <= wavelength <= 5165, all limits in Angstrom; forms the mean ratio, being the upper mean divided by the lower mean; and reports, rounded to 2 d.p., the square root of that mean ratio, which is 1.03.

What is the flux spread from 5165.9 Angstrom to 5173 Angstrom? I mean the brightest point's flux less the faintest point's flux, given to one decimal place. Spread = 3.5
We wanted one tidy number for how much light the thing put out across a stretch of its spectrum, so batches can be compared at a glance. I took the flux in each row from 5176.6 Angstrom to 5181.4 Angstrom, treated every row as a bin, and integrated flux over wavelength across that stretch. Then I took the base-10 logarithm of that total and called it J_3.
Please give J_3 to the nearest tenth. 1.8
